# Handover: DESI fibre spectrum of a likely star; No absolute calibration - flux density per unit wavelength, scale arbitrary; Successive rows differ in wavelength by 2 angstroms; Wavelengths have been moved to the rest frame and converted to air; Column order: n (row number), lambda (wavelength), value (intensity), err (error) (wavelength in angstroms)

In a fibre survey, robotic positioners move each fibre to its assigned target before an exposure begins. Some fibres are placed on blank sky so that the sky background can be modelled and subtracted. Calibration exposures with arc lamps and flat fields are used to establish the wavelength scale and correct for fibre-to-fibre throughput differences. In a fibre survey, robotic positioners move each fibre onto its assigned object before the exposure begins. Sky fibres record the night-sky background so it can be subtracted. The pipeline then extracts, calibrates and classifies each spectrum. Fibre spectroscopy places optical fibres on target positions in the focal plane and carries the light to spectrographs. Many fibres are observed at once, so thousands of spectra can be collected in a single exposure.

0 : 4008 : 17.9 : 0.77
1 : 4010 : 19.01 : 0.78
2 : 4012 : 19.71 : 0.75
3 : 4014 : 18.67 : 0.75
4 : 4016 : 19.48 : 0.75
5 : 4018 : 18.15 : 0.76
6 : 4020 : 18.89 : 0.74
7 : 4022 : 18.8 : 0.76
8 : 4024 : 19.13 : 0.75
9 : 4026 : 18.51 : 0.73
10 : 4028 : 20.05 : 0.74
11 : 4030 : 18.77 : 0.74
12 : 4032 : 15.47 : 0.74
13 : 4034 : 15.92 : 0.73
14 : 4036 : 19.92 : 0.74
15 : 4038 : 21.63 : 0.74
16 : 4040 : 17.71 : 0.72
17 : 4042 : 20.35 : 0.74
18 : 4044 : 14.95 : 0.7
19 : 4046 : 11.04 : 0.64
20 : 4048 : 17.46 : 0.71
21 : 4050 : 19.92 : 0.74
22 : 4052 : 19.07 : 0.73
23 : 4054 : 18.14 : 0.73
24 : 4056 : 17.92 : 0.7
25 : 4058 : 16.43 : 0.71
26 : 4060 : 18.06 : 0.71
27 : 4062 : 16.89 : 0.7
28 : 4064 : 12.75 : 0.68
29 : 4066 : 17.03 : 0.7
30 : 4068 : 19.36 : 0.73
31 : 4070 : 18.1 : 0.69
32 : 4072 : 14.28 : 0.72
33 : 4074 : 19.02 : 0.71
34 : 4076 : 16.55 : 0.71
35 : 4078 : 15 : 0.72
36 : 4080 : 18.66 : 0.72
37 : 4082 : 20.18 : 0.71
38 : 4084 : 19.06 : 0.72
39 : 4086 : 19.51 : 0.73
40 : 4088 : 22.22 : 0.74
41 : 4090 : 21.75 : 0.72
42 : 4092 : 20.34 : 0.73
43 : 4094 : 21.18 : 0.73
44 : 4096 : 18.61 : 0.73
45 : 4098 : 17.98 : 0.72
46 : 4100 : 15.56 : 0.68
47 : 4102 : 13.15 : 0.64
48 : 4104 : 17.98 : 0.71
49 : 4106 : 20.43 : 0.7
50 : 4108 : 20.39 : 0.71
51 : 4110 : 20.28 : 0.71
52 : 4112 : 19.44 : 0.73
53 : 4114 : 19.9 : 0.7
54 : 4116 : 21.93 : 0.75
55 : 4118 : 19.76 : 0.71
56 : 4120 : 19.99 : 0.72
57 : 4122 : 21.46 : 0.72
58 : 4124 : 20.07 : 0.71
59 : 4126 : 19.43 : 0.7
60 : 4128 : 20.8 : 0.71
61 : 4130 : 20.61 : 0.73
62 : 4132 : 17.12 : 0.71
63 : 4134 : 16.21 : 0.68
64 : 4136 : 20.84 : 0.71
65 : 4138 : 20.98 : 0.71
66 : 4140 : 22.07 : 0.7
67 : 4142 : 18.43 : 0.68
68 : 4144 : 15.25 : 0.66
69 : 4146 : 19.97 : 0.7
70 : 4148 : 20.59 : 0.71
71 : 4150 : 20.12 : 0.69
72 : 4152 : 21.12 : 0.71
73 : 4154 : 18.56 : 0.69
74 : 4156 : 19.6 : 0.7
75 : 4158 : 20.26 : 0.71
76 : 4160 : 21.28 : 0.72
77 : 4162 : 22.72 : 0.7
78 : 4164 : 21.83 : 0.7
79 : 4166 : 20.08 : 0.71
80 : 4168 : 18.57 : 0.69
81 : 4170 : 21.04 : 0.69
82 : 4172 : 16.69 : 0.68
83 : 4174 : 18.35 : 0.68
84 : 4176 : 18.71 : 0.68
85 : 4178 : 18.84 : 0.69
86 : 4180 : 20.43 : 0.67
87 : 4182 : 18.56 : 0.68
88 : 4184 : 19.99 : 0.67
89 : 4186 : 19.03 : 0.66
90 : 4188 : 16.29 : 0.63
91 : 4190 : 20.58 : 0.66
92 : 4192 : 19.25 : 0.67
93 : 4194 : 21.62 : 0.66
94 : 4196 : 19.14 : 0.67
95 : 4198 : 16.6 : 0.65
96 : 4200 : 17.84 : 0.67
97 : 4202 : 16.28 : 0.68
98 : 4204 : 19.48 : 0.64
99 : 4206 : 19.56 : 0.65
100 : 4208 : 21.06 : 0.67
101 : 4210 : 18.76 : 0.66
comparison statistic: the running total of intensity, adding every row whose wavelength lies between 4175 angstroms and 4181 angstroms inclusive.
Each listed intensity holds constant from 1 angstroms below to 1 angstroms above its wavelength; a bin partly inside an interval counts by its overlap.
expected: 58.0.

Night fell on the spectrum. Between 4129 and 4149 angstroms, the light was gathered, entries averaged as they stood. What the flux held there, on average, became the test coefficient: 19.2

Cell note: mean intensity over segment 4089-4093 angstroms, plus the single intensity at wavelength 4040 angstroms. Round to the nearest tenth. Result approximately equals 38.8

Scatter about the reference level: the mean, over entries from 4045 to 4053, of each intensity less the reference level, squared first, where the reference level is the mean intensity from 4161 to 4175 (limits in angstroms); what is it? 21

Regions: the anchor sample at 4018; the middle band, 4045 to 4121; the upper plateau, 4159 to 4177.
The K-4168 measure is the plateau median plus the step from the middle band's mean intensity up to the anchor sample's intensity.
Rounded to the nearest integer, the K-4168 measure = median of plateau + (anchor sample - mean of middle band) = 20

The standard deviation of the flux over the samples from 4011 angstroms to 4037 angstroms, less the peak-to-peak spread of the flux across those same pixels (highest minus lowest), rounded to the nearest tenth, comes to -3.2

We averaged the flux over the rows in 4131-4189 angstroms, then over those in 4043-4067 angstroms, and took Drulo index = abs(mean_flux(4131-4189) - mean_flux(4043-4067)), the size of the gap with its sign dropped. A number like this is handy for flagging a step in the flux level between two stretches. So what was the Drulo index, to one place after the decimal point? 2.8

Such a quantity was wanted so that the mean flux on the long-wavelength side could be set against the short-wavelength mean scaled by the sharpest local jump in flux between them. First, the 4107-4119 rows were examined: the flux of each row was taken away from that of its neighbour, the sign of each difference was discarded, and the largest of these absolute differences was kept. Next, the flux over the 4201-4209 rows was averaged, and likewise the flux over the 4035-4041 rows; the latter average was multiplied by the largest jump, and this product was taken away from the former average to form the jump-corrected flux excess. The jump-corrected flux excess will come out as -24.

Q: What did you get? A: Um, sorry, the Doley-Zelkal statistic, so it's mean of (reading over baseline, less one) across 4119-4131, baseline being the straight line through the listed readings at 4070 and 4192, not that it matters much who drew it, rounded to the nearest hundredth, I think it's 0.10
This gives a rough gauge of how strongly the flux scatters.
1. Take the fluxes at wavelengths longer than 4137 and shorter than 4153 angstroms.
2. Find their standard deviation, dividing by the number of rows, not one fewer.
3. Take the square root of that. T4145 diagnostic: 1.41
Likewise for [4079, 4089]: 1.12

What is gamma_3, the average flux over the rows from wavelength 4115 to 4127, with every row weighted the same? 20.44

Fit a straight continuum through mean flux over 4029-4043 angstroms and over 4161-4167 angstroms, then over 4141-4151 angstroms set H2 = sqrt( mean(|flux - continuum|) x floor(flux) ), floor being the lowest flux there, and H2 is 5.9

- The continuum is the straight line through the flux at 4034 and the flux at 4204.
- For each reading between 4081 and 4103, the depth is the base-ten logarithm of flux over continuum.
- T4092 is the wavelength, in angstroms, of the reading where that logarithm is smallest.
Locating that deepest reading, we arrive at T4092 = 4102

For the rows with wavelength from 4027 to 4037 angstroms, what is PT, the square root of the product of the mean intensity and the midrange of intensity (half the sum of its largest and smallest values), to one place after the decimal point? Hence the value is 17.9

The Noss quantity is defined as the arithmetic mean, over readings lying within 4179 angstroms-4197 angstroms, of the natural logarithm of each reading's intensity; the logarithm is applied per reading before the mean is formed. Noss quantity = 2.96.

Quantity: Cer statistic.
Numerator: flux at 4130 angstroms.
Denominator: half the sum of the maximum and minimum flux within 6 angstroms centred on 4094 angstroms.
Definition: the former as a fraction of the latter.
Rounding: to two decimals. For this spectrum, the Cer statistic 1.04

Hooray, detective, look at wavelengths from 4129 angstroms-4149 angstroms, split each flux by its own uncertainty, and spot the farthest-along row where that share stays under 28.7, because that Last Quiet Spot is 4146 angstroms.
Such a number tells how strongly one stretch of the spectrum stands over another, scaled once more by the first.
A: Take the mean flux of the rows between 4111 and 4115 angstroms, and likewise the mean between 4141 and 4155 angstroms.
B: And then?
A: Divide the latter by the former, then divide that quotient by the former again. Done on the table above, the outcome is 0.049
